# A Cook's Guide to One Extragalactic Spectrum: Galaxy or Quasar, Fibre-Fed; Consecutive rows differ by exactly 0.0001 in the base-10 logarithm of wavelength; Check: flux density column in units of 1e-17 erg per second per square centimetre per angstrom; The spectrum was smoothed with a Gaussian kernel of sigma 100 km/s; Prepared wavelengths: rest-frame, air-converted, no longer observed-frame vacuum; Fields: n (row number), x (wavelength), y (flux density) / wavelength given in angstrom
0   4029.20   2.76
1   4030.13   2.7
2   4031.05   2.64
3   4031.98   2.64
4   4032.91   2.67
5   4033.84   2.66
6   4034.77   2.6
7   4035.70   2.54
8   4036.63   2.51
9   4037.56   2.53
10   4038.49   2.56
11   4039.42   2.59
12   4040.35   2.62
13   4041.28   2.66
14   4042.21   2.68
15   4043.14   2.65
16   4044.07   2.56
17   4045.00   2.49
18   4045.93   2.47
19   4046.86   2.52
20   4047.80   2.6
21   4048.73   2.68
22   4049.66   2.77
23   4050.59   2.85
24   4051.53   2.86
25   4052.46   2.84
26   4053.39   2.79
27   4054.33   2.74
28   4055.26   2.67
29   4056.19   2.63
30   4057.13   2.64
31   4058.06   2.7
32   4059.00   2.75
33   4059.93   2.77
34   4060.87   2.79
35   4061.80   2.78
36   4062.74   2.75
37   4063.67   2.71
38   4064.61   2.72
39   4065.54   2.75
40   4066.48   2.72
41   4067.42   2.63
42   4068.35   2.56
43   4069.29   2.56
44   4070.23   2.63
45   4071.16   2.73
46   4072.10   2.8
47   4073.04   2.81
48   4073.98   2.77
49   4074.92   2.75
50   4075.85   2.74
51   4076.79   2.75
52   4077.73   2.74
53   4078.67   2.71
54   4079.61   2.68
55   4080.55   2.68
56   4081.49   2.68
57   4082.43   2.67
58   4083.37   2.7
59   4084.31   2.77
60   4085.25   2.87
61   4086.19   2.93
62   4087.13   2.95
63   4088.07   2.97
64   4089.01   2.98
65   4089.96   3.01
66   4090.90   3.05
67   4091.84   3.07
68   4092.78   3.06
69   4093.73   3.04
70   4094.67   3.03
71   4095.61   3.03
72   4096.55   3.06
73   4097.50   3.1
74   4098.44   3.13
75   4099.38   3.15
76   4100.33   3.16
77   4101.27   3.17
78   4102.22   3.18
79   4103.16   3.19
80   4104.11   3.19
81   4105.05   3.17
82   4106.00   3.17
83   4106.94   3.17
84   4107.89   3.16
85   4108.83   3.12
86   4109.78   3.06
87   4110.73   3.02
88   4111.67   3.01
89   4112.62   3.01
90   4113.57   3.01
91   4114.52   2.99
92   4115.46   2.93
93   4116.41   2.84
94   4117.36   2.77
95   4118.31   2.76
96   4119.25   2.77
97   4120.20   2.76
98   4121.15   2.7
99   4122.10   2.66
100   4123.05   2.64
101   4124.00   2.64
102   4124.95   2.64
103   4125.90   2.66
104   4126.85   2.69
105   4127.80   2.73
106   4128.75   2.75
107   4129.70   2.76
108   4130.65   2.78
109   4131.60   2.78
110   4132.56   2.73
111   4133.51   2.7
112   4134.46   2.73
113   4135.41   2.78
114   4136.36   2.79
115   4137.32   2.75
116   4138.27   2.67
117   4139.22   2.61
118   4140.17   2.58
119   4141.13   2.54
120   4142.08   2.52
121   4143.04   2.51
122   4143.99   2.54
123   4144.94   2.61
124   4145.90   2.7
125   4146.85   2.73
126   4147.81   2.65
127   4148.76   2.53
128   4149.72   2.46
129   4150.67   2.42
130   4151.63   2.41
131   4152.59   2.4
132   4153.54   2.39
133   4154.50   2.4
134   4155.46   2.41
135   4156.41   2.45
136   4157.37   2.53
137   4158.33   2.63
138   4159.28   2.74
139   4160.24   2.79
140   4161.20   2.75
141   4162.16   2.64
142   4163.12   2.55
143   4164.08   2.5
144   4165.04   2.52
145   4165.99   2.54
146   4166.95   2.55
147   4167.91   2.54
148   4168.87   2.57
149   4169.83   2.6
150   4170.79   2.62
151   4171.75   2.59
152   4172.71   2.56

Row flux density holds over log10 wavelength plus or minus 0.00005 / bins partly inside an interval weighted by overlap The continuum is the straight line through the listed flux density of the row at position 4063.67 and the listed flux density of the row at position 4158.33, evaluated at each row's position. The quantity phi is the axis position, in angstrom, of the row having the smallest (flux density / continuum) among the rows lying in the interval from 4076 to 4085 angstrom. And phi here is 4082.43 angstrom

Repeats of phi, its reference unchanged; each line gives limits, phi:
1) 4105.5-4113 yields 4111.67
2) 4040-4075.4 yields 4045.93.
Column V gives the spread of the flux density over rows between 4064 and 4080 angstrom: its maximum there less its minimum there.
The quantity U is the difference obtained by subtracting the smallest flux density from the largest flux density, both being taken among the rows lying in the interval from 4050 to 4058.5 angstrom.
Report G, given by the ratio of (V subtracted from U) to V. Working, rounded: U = 0.23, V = 0.25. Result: -0.08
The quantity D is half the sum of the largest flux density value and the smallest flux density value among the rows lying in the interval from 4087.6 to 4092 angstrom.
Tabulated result 3.02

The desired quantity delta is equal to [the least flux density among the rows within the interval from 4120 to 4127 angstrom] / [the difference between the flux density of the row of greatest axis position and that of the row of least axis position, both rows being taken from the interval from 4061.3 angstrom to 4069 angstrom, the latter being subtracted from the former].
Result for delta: -12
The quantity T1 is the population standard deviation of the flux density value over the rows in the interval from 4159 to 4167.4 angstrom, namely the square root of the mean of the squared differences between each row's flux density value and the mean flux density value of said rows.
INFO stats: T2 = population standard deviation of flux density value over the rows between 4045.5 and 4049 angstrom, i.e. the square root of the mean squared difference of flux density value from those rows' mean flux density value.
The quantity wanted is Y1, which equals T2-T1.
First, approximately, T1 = 0.11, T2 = 0.080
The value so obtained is -0.026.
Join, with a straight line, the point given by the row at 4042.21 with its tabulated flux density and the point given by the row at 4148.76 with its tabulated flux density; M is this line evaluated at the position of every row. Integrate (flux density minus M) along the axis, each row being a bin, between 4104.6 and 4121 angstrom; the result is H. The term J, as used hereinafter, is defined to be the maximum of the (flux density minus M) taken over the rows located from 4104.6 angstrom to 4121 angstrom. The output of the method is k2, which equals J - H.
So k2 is -5.9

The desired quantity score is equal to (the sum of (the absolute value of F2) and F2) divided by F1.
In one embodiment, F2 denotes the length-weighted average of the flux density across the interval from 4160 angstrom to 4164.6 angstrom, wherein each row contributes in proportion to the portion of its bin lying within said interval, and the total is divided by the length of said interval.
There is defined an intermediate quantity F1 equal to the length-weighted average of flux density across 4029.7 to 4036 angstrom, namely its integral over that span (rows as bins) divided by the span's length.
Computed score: 2.00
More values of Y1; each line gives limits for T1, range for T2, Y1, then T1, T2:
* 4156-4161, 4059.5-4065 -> -0.097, 0.13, 0.030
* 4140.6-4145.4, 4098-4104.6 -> -0.014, 0.03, 0.021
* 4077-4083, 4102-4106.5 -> -0.015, 0.02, 0.009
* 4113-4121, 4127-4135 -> -0.074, 0.10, 0.026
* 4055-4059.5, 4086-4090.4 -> -0.016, 0.04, 0.027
